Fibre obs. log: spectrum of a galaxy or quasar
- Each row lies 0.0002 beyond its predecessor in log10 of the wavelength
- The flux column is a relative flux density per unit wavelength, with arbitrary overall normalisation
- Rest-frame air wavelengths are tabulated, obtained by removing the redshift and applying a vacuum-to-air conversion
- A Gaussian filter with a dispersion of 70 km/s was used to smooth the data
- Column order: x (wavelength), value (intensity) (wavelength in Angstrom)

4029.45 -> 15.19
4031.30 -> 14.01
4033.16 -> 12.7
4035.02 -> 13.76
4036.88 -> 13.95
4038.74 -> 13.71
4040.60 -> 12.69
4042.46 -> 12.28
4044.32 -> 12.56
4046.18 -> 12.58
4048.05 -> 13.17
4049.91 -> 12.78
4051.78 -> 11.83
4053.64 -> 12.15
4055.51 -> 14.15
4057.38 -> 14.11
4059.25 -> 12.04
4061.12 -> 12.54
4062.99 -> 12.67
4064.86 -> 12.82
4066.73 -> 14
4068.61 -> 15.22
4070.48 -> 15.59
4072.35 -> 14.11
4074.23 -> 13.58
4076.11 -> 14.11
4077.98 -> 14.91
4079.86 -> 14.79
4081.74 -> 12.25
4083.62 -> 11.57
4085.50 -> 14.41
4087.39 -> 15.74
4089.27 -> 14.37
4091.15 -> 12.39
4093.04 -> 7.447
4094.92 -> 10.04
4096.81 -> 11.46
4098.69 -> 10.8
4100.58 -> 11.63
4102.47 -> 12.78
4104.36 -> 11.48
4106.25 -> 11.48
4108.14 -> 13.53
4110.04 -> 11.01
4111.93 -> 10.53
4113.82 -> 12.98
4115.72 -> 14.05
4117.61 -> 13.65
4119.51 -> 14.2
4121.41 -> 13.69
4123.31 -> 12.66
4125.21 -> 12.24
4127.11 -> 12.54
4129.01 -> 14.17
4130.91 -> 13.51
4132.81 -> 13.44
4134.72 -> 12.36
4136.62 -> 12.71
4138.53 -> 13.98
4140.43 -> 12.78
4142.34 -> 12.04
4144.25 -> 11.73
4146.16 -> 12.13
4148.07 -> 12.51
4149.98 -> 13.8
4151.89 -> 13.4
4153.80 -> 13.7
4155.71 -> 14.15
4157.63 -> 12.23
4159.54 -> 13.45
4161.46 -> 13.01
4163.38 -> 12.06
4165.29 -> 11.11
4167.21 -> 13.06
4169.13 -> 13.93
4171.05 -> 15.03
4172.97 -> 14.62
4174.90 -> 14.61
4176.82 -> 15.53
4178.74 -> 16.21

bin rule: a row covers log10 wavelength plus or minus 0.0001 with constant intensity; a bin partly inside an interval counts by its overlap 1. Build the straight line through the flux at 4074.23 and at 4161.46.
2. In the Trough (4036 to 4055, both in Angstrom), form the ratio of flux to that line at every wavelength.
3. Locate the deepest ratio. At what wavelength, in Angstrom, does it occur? 4051.78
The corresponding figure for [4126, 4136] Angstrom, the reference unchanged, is 4134.72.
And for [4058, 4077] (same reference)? 4059.25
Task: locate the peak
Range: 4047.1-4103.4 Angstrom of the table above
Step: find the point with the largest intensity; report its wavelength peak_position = 4087.39 Angstrom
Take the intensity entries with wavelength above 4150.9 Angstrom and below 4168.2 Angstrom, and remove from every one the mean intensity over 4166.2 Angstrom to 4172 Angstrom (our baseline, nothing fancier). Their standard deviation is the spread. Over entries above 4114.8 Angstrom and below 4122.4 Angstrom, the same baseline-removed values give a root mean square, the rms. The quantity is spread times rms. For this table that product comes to 0.2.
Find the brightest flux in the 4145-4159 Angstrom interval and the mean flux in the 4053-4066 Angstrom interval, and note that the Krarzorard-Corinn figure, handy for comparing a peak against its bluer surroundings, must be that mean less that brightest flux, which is -1.2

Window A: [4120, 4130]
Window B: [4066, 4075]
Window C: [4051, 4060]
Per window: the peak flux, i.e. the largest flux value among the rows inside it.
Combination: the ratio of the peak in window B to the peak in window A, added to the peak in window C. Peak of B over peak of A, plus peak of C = 15.3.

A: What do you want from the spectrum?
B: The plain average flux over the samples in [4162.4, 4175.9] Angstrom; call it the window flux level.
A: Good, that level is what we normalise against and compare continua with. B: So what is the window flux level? 13.5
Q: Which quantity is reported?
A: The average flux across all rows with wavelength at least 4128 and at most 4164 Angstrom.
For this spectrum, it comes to 13.0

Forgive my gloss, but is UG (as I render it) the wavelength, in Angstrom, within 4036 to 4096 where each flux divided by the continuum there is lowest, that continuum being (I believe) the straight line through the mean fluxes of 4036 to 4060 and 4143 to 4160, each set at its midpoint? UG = 4093.04 Angstrom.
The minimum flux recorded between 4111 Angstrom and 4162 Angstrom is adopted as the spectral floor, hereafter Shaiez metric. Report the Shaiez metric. 10.53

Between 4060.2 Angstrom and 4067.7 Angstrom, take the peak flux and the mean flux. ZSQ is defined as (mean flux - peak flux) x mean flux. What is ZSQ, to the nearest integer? -13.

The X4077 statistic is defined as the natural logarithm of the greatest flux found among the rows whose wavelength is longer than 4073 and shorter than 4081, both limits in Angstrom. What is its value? 2.70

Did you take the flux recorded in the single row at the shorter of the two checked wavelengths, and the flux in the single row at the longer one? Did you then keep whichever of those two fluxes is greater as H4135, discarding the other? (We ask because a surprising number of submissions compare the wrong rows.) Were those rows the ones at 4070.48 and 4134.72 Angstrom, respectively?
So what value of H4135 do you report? 15.6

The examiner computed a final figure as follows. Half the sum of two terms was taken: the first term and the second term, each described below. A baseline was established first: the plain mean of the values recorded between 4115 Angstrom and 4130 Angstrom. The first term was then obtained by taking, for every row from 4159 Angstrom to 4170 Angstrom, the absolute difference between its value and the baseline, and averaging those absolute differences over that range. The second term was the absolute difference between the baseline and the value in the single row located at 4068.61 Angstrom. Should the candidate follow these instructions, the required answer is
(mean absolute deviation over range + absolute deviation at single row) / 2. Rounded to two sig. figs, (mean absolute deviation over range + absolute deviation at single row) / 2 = 1.3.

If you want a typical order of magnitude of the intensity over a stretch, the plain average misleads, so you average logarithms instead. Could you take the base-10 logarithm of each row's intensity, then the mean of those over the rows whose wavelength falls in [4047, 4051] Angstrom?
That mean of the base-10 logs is 1.11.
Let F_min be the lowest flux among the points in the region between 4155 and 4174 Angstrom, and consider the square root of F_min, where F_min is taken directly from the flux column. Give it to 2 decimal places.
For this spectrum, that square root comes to 3.33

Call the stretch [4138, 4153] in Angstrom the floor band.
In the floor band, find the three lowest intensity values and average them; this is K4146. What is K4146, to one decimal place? 12.0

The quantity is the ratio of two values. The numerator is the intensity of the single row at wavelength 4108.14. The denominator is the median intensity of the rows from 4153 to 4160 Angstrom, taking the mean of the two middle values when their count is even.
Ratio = 1.00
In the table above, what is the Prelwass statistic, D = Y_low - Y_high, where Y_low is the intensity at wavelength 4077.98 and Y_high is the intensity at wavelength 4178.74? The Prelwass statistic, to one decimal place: -1.3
